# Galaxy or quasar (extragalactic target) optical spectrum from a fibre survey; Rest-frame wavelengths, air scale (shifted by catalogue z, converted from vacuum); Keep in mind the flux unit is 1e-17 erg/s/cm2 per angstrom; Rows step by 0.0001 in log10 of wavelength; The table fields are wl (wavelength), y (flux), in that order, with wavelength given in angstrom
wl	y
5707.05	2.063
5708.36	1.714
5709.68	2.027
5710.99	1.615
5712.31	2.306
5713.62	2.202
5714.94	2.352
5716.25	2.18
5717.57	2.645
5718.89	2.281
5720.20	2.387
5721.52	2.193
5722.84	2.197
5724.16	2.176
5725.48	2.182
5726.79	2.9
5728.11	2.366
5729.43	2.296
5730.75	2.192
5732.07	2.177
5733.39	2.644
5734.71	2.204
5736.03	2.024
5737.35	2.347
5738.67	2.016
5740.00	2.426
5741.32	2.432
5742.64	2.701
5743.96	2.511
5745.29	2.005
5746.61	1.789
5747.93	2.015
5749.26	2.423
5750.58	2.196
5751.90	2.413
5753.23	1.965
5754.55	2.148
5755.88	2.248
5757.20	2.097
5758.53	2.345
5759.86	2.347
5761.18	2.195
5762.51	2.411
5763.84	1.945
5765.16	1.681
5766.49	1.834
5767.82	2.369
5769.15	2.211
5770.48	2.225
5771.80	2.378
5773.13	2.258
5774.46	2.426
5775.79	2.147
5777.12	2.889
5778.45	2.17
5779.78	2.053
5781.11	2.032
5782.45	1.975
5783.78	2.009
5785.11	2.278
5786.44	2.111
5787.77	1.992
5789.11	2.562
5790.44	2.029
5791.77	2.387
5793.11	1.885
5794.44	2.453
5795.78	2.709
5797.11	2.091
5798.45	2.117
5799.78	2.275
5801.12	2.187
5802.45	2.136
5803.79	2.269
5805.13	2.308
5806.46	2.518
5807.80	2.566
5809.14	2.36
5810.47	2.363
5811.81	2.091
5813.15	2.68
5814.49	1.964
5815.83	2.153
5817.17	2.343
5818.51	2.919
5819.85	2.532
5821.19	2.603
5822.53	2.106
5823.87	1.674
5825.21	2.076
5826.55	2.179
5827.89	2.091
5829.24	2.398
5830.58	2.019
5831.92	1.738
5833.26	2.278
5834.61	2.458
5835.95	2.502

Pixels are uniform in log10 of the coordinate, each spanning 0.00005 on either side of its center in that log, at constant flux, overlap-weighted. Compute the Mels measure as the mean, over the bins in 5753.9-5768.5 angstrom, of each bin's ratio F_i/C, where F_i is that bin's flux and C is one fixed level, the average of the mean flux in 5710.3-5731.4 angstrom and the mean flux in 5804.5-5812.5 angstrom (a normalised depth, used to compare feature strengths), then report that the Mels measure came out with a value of 0.92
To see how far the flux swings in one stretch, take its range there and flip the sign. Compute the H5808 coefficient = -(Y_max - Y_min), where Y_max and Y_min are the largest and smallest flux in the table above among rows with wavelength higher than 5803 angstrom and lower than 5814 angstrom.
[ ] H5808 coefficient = -0.59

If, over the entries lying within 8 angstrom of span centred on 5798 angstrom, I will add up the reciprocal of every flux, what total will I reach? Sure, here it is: 2.62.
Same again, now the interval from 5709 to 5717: 2.88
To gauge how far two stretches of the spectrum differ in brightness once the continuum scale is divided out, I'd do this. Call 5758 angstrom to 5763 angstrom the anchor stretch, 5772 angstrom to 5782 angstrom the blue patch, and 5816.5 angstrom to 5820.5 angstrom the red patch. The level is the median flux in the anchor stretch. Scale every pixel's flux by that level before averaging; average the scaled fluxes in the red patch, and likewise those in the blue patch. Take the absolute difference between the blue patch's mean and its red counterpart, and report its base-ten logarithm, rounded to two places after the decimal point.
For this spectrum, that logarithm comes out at -0.87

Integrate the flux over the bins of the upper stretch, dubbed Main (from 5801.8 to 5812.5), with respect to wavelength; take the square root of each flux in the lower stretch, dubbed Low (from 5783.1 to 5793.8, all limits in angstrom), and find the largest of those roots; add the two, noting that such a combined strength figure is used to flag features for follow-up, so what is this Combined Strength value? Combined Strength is 26.5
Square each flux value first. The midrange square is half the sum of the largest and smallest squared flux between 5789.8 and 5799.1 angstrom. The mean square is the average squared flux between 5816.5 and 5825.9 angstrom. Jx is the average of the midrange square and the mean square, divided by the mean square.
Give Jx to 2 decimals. 0.99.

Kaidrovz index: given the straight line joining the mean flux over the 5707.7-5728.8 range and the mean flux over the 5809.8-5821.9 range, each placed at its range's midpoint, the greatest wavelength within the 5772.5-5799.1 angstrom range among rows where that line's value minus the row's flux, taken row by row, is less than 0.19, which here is 5795.78 angstrom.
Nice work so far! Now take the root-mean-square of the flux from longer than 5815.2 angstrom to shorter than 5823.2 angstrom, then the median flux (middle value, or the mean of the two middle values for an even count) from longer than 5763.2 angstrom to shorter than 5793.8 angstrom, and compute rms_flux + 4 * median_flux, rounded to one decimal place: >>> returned 11.0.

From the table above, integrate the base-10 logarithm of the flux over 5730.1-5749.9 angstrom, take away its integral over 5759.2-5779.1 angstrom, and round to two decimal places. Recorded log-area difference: 0.08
